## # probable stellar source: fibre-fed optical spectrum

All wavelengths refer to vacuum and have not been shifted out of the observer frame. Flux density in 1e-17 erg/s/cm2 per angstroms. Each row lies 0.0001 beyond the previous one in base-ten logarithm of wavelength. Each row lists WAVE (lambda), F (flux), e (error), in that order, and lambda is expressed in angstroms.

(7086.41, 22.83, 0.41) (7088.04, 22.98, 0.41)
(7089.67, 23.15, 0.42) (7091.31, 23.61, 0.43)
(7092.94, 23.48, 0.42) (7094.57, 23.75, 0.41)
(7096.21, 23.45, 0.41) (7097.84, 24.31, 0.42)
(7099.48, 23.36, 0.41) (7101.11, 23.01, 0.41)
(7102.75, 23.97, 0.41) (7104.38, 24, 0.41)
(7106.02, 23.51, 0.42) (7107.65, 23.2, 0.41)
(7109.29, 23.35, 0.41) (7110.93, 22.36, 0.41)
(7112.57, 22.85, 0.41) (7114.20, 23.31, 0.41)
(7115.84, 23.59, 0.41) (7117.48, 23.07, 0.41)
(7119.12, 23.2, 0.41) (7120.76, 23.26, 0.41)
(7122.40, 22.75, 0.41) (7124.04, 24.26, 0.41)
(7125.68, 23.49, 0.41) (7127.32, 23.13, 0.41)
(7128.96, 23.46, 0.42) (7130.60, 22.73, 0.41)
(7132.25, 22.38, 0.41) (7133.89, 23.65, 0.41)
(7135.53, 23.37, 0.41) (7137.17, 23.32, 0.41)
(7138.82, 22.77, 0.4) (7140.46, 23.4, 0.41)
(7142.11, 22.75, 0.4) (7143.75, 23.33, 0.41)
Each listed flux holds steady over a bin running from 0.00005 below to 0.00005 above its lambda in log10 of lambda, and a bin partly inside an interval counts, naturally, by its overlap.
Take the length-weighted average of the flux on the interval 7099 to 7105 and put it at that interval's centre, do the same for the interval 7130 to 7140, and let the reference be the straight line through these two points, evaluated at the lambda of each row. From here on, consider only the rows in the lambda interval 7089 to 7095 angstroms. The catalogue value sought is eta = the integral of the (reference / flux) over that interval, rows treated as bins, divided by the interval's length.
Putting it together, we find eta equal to 1.012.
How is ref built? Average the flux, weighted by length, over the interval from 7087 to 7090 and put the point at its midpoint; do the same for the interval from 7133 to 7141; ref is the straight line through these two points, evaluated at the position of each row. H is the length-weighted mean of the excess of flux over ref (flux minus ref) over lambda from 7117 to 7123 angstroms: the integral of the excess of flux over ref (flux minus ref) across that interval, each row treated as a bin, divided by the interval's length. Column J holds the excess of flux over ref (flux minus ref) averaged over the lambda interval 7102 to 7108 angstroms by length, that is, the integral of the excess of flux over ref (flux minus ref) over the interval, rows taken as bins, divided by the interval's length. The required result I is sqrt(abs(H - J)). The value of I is 0.83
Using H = -0.14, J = 0.56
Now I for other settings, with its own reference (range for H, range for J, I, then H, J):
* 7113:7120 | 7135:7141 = 0.42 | 0.06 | -0.11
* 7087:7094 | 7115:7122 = 0.44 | 0.23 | 0.03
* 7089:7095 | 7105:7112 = 0.67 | 0.41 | -0.04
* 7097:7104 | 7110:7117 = 0.84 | 0.56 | -0.16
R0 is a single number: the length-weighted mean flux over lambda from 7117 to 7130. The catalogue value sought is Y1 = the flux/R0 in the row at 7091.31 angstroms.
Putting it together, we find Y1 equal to 1.012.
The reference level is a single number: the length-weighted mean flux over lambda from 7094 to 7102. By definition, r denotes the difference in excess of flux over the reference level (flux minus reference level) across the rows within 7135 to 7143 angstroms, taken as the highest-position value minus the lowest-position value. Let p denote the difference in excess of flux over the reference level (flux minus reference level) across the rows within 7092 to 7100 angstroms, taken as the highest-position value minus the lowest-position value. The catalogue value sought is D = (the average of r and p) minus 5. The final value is -5.37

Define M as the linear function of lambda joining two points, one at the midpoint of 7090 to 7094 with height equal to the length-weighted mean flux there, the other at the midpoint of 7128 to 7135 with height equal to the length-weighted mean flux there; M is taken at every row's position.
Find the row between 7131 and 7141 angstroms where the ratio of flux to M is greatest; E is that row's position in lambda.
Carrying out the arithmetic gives 7133.89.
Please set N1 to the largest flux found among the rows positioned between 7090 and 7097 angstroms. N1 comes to 23.75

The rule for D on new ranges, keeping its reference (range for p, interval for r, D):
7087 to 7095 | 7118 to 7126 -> -4.47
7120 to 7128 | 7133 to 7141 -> -5.19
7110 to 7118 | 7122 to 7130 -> -4.29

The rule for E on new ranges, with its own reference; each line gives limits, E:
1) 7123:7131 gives 7124.04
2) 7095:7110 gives 7097.84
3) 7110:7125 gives 7124.04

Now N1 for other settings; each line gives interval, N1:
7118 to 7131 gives 24.26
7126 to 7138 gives 23.65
